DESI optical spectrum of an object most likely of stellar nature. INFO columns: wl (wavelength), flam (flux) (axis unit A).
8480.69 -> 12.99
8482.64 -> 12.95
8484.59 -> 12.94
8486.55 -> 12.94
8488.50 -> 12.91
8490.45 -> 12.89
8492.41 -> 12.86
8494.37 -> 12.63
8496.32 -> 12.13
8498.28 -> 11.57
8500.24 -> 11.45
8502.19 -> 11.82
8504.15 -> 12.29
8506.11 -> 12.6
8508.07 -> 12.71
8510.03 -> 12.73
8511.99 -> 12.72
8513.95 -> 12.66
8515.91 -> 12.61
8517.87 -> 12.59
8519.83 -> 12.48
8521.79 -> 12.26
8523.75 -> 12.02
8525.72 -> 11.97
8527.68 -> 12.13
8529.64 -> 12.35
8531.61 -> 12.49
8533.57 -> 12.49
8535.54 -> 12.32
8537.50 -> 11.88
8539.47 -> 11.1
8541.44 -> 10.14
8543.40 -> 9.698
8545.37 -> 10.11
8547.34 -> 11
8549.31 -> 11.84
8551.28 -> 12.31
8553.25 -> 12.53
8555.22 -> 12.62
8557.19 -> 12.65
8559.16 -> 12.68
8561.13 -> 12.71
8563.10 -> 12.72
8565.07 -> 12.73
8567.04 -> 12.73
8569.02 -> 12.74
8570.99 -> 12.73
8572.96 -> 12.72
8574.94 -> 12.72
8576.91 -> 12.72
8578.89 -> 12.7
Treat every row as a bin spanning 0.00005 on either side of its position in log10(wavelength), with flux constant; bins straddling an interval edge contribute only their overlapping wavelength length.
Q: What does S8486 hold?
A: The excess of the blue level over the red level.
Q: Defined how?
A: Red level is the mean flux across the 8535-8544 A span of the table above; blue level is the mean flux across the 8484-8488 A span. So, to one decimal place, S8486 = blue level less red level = 1.9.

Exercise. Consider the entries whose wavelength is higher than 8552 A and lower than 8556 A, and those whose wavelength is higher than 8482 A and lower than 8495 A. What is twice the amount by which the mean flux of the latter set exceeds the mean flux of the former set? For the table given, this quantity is 0.6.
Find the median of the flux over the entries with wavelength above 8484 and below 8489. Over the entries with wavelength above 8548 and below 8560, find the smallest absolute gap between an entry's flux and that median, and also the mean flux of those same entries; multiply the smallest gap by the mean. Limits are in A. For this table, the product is 3.2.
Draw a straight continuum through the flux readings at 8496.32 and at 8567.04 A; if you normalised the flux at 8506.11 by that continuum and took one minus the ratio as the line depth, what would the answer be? -0.032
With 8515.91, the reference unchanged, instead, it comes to -0.026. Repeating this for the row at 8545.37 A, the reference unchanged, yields 0.194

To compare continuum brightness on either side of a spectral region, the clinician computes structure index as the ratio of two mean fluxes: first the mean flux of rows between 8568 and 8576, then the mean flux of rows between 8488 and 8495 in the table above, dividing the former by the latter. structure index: 0.99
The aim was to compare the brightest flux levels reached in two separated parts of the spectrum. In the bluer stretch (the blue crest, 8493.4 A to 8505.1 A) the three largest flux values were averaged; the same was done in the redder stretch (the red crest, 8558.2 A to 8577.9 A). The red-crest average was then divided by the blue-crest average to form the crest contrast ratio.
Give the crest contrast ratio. 1.03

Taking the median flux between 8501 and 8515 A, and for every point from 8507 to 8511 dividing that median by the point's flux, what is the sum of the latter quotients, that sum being 1.99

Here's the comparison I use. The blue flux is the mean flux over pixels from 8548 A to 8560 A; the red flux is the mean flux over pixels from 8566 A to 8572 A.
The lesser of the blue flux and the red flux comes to 12.4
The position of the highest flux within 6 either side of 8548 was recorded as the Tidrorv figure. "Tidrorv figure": 8553.25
